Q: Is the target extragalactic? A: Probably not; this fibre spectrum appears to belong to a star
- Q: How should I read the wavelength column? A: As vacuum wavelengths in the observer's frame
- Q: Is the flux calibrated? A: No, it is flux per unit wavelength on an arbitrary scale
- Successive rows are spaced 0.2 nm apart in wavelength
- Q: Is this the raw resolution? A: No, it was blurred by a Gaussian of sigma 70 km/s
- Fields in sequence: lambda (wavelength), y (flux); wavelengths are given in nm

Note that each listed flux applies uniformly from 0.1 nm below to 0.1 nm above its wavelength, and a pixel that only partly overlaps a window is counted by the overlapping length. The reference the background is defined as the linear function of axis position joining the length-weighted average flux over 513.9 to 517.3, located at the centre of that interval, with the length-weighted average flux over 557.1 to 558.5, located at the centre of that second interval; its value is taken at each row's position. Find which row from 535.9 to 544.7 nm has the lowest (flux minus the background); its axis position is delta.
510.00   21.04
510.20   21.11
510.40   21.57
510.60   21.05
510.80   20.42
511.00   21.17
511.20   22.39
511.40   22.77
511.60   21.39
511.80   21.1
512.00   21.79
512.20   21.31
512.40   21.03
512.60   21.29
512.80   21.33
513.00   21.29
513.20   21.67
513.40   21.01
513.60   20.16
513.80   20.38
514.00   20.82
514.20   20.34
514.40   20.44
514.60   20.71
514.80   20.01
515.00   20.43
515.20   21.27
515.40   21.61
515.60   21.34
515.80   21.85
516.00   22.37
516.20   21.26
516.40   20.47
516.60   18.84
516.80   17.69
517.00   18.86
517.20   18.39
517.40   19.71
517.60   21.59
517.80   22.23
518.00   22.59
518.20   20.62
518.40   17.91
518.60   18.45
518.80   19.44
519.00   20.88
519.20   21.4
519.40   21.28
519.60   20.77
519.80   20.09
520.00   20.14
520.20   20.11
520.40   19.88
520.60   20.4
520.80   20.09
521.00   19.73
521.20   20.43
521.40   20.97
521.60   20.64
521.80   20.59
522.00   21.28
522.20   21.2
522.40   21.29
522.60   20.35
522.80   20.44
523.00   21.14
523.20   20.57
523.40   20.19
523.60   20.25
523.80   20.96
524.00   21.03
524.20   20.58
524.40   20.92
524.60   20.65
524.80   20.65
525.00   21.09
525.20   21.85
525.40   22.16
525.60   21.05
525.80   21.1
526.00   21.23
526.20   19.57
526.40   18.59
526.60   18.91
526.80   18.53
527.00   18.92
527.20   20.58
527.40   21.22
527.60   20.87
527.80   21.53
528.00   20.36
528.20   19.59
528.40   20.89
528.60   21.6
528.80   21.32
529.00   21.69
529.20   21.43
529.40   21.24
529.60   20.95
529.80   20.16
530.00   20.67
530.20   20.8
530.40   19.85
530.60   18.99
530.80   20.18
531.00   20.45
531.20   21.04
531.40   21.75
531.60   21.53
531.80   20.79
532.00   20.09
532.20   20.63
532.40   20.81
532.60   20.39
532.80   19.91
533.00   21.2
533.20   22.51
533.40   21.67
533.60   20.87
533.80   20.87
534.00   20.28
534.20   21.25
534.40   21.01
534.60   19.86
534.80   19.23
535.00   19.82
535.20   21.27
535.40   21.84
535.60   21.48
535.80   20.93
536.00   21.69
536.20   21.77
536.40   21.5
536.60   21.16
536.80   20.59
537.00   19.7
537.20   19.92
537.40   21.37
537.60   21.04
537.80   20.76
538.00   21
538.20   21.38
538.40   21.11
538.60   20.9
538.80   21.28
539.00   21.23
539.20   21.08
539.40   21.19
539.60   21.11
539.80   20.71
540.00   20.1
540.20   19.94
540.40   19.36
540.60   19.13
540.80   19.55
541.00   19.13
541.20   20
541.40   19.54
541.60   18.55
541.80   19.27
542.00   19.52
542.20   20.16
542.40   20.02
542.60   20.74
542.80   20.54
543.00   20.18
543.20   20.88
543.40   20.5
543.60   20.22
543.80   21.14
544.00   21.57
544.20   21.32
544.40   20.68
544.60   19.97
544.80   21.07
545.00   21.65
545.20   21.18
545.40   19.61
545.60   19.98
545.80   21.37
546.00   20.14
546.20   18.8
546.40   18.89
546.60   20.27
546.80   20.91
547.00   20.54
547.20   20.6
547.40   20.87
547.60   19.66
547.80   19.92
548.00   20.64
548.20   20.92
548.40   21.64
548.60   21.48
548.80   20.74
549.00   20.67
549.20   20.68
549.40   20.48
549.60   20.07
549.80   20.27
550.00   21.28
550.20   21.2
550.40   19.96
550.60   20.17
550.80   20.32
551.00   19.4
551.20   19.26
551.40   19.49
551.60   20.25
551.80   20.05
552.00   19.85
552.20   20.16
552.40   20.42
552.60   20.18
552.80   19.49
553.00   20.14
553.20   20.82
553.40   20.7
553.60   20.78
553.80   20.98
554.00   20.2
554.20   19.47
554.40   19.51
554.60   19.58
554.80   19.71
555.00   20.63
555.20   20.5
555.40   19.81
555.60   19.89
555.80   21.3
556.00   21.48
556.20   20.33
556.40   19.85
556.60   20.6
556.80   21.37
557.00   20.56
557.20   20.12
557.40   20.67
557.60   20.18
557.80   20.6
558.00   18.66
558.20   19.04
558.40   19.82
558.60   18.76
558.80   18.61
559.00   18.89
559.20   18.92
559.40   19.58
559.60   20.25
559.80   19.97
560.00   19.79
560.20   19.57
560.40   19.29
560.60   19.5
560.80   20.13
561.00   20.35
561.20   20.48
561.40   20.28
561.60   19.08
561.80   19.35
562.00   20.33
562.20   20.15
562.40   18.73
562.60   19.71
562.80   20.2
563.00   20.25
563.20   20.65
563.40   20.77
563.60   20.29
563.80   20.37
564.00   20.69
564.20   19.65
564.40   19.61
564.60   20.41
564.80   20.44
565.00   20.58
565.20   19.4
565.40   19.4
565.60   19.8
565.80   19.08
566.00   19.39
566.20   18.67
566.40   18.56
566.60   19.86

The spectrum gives 541.60 nm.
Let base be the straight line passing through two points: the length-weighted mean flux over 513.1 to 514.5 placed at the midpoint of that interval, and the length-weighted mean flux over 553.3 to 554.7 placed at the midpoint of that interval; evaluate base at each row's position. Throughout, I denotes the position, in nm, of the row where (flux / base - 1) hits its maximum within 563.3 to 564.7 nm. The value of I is 563.40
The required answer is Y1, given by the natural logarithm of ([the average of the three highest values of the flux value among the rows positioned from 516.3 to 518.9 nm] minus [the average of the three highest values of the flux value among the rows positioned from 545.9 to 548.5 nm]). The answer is -0.02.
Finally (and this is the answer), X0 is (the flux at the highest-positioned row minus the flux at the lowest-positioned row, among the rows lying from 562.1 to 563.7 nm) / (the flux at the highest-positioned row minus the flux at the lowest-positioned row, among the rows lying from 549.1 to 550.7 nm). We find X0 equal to 0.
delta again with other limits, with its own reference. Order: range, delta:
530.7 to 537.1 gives 534.80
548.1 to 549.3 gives 549.00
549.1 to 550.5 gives 550.40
